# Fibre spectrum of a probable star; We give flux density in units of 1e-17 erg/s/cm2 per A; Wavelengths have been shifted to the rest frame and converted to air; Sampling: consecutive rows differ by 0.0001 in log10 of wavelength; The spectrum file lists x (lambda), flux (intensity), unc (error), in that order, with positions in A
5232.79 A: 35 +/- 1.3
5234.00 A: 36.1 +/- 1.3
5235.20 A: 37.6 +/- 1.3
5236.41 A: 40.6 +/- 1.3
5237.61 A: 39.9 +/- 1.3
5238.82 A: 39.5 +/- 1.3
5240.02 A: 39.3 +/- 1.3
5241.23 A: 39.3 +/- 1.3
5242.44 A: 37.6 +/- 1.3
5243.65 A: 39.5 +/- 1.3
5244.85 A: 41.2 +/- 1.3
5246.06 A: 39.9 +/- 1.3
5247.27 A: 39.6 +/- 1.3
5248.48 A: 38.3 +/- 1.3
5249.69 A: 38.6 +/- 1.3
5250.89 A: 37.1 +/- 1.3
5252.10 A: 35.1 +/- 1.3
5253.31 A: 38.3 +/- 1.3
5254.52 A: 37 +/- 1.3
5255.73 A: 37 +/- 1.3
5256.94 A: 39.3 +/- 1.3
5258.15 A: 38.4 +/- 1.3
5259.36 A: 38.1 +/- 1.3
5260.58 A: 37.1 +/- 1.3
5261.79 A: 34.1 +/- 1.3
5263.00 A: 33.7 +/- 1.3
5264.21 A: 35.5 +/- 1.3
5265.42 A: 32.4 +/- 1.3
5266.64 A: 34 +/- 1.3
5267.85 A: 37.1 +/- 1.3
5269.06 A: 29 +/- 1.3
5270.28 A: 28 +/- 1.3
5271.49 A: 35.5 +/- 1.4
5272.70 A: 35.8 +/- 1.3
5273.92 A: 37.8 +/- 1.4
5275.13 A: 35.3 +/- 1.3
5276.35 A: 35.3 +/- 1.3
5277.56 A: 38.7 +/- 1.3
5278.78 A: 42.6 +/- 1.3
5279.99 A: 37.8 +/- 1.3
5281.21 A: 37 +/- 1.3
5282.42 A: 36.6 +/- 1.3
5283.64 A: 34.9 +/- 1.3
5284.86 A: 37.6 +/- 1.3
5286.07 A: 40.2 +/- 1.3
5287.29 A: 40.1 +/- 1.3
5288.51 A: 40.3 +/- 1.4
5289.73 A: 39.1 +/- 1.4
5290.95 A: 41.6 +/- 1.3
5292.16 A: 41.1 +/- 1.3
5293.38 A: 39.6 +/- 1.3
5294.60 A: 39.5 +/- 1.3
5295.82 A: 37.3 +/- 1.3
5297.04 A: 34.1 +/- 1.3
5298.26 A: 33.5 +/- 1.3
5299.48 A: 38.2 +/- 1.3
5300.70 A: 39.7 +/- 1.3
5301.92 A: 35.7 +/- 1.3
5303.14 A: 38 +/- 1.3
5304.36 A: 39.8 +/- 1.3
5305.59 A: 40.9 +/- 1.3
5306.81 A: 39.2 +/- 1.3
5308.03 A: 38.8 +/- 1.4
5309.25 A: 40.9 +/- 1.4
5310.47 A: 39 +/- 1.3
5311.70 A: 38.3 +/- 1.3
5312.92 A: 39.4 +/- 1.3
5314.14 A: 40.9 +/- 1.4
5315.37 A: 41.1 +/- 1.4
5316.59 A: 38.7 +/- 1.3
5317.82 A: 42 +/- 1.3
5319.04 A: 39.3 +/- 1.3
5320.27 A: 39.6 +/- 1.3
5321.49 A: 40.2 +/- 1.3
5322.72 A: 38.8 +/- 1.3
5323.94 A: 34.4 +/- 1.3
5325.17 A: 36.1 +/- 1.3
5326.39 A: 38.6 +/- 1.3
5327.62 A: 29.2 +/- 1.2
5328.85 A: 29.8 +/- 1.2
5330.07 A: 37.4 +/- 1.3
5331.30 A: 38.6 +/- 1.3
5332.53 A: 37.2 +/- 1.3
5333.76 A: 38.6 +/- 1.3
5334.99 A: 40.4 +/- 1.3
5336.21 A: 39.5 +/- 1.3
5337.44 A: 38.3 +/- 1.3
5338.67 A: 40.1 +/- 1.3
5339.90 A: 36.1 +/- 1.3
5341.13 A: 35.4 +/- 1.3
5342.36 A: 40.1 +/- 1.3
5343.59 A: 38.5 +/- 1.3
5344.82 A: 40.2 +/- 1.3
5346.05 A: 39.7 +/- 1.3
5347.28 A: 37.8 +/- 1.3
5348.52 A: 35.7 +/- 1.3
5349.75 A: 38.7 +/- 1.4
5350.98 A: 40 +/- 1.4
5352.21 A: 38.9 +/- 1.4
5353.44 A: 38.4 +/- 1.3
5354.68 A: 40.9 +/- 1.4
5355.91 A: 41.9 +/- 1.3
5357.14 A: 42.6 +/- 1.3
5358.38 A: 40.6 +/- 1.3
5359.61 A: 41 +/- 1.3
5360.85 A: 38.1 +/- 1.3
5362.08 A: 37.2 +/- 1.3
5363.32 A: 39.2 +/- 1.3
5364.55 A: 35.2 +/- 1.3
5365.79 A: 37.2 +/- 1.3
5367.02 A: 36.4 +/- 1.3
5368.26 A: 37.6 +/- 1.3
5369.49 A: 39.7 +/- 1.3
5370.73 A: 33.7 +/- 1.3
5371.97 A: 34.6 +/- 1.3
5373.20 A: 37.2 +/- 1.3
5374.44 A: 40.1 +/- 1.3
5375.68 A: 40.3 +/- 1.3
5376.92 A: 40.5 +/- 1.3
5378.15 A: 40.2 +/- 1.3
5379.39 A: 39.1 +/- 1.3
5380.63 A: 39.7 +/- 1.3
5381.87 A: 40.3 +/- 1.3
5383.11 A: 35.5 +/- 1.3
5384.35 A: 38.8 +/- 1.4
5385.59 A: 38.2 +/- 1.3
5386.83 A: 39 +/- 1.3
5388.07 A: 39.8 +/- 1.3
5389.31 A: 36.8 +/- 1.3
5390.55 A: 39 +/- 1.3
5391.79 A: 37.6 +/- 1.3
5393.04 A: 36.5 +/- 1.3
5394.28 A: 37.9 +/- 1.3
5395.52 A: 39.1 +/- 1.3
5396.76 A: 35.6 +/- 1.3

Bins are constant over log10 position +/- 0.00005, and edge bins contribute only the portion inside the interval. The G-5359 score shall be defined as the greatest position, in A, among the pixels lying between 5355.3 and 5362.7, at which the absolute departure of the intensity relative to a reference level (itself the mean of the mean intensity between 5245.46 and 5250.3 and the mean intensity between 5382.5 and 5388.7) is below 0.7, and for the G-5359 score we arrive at 5360.85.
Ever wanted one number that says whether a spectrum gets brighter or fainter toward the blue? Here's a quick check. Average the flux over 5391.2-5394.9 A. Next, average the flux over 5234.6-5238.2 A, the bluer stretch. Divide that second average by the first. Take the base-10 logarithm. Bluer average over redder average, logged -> 0.02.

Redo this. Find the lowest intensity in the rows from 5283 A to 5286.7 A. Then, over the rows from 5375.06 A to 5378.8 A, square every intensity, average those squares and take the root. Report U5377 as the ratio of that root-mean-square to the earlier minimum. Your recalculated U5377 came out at 1.16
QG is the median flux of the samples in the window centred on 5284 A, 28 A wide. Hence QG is 37.8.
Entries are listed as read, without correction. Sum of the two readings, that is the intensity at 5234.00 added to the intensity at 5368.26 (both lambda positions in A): 73.7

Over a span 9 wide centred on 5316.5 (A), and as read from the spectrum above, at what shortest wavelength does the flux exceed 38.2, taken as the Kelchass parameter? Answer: 5312.92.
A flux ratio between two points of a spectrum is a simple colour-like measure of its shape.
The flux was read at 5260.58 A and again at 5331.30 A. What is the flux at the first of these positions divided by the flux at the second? 0.96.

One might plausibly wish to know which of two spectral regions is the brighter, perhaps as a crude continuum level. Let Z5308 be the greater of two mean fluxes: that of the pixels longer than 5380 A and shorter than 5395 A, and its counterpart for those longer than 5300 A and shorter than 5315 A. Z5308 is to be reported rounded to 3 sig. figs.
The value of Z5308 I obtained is 39.2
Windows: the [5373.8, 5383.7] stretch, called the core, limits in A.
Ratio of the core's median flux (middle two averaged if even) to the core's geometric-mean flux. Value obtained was 1.02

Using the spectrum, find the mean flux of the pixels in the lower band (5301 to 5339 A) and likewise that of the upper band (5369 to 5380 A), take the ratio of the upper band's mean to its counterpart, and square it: 1.00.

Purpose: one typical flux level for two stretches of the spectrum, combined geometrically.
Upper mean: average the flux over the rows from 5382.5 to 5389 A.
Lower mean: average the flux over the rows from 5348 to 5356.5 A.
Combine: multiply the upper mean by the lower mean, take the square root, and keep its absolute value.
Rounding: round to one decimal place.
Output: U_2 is 38.7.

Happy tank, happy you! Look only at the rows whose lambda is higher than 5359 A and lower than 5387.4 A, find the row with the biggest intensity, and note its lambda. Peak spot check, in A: 5359.61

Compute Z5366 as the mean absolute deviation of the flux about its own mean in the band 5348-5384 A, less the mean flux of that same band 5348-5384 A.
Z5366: -36.8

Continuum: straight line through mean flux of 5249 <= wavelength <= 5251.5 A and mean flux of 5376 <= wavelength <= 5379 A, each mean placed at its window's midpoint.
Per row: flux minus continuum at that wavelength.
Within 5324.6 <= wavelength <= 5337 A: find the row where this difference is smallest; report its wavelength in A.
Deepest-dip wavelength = 5327.62 A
